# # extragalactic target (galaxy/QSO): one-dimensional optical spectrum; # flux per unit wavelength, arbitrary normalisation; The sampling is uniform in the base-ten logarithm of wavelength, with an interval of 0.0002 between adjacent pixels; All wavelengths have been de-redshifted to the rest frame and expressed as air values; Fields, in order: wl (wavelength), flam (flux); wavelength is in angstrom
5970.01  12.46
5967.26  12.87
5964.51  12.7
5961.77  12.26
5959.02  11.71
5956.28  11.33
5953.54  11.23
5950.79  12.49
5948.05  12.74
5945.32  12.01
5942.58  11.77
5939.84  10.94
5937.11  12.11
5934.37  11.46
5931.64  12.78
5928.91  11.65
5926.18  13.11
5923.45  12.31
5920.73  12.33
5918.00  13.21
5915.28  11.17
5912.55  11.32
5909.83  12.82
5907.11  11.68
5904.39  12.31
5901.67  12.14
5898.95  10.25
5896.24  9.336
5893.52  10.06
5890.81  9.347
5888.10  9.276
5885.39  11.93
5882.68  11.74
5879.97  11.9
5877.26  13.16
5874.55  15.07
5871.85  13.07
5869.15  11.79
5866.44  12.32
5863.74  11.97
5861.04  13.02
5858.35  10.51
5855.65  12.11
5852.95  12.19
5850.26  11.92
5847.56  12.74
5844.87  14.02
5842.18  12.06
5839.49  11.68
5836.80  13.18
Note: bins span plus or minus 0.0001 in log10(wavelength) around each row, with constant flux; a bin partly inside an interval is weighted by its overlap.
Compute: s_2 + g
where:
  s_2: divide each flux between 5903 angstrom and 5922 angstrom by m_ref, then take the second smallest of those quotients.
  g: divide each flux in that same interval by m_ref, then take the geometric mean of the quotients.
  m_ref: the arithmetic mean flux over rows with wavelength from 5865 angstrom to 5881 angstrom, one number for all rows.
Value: 1.82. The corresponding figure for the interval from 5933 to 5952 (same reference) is 1.81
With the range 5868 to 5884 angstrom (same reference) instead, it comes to 1.90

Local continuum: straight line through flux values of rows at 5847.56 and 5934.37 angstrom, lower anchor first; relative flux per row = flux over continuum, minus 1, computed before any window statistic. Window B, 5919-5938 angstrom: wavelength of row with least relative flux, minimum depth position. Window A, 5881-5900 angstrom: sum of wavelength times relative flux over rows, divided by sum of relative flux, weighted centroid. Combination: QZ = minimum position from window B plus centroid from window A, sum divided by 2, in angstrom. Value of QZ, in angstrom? 5913.4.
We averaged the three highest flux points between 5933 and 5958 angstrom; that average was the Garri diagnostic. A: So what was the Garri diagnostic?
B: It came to 12.45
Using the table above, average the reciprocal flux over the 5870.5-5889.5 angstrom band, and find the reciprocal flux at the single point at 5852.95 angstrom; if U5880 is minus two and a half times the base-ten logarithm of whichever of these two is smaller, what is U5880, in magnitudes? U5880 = 2.72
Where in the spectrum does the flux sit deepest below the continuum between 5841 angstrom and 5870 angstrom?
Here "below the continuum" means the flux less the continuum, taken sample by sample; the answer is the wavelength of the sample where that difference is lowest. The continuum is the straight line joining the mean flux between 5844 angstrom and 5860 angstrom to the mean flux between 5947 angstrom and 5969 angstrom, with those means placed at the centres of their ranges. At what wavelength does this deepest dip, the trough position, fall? 5858.35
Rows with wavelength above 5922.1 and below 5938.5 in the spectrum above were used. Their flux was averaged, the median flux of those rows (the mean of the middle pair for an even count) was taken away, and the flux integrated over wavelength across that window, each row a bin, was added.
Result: 201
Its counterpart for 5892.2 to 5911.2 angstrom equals 213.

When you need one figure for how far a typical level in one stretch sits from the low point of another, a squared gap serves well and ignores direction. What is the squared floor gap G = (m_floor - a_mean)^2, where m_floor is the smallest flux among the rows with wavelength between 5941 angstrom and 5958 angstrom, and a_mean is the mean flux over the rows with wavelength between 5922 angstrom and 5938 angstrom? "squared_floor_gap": 1.0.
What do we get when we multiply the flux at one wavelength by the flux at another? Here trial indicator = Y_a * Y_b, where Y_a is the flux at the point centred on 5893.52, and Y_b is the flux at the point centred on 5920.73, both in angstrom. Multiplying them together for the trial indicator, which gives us 124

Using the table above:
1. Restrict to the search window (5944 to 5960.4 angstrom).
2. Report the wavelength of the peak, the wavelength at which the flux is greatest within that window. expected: 5948.05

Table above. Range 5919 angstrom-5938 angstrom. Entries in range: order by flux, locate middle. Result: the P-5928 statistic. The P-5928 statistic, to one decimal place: 12.3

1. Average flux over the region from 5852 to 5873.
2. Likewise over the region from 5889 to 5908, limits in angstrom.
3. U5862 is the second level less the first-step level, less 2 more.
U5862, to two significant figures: -3.4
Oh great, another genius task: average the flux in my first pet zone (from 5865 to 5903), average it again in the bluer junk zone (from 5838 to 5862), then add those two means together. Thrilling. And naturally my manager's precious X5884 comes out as 23.8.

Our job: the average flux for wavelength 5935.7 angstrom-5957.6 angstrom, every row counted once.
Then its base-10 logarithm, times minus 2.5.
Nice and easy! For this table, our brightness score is -2.682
